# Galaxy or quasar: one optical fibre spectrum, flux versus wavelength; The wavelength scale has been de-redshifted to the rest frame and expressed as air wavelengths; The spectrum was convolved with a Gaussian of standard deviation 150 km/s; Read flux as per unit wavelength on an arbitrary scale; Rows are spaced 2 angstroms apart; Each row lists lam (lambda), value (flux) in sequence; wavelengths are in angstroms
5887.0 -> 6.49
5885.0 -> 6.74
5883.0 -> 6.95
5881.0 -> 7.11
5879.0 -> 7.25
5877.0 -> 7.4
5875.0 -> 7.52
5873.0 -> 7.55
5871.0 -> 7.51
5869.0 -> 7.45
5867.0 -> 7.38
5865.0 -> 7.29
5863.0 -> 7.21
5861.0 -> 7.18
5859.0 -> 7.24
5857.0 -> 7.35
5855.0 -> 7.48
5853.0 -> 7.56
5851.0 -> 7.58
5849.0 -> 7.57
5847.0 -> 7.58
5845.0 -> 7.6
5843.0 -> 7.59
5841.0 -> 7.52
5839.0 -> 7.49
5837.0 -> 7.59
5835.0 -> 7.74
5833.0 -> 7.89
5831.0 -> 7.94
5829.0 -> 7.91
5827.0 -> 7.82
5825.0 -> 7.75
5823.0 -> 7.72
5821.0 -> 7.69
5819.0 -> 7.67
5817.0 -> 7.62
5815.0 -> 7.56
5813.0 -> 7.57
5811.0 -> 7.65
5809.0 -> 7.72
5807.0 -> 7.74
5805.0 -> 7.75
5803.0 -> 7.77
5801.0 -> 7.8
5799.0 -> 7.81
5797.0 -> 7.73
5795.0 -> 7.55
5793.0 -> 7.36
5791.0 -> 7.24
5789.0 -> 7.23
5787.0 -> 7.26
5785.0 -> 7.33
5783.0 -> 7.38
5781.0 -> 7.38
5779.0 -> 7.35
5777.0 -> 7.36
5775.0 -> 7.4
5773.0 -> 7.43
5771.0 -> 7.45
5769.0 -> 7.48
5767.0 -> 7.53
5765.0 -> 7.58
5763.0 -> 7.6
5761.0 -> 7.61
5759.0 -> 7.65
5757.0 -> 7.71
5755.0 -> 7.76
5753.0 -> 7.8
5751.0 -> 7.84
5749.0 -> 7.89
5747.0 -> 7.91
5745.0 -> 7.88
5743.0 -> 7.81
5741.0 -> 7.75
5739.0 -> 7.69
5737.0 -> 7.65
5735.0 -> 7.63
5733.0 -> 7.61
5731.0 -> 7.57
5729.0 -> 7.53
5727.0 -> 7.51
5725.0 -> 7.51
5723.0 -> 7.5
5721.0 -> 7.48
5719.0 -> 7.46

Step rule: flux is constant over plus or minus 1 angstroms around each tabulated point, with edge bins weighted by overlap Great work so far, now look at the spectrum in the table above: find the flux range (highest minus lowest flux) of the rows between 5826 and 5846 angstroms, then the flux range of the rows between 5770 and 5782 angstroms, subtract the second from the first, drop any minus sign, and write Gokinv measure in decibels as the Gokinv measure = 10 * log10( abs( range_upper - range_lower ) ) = -4.6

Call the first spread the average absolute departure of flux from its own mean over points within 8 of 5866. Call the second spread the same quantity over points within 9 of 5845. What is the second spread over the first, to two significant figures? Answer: 0.23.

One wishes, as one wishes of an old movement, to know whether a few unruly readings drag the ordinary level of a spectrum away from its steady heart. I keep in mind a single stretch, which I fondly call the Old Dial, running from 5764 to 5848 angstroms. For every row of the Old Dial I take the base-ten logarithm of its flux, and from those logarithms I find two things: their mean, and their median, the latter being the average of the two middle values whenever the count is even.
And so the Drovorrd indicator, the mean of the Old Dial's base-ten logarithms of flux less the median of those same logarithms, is 0.000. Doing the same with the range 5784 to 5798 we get 0.003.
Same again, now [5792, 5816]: -0.003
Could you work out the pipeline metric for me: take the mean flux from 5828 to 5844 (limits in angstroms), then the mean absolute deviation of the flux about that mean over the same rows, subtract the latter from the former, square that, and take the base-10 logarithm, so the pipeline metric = 1.76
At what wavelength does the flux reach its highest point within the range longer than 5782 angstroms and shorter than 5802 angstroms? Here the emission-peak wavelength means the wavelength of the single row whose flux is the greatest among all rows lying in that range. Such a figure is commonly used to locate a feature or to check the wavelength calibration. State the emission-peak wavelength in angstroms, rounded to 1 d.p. 5799.0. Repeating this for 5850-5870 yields 5851.0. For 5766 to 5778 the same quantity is 5767.0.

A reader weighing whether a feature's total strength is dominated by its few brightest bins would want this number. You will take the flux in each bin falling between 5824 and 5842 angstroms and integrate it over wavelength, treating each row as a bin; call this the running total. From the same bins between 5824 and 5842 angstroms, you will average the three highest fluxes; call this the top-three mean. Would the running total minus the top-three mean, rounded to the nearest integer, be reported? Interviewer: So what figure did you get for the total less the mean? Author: 131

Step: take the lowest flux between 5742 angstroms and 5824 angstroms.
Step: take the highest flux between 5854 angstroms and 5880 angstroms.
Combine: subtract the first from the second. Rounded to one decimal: 0.3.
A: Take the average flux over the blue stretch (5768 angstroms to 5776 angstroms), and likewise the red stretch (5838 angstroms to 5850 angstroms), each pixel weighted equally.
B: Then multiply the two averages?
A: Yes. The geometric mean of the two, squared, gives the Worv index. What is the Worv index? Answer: 56.2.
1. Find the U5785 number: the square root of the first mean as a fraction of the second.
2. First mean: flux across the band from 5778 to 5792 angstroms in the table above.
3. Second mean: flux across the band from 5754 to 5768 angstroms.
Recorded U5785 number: 0.98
